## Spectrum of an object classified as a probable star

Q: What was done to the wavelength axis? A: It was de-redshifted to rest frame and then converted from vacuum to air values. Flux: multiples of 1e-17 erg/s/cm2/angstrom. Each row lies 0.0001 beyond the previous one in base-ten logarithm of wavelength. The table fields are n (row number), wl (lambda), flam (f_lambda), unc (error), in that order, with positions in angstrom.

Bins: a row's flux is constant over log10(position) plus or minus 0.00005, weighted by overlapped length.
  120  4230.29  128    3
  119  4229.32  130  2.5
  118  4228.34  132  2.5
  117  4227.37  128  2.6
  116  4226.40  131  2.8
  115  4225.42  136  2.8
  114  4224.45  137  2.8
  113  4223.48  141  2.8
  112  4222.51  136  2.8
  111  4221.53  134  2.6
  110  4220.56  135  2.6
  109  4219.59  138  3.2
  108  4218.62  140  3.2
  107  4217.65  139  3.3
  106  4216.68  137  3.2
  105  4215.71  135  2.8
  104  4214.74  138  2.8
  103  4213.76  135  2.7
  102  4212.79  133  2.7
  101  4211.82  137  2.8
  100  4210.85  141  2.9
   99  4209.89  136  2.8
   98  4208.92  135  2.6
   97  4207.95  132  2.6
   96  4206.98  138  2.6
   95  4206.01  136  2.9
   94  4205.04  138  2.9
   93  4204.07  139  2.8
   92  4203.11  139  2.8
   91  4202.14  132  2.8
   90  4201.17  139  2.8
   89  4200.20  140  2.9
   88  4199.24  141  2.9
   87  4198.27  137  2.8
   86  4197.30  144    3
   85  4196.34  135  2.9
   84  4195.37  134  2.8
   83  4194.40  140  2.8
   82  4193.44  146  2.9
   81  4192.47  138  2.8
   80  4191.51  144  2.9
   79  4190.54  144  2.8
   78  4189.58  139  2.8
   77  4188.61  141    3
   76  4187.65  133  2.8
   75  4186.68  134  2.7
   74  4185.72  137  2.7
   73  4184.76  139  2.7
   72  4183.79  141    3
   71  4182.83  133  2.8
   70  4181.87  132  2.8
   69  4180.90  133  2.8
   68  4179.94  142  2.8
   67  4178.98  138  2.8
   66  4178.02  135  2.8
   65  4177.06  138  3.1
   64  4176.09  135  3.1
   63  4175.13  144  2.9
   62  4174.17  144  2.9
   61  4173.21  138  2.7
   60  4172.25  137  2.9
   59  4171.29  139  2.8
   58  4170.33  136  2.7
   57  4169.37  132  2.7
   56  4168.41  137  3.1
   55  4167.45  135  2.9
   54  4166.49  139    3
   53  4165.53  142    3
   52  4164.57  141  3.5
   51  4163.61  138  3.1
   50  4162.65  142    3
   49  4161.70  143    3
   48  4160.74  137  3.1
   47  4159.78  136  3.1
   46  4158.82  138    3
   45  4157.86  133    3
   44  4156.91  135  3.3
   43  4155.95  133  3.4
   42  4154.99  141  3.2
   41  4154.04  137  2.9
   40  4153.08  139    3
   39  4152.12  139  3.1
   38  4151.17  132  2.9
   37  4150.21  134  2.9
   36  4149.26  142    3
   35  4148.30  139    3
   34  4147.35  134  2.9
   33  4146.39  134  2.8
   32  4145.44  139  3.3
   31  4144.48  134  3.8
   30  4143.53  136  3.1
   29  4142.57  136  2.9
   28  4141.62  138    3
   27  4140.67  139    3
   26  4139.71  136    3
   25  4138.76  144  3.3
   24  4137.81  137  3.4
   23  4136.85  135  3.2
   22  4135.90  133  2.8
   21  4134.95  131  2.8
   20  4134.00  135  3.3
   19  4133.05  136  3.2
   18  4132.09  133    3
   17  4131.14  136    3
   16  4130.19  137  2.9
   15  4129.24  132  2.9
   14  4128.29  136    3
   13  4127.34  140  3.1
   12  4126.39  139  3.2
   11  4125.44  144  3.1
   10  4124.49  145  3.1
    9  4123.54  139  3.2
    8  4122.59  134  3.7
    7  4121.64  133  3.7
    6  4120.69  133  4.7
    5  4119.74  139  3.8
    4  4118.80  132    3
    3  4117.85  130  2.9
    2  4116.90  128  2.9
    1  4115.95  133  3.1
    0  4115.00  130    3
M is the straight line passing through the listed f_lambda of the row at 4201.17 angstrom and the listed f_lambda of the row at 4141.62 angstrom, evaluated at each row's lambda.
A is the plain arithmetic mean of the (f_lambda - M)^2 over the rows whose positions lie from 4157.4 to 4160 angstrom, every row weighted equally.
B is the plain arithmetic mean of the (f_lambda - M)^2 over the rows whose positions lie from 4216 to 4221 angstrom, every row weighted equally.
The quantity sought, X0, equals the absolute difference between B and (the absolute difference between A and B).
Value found 1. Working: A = 11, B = 5.2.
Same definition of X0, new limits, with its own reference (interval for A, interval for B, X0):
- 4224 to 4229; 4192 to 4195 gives 20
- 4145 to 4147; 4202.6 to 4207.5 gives 4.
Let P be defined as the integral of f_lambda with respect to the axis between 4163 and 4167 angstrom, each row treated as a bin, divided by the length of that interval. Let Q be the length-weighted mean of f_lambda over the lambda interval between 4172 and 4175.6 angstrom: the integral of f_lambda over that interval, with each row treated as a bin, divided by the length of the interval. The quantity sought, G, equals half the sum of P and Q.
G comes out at 140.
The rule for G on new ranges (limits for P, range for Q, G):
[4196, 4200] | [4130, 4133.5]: 137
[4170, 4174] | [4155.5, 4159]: 136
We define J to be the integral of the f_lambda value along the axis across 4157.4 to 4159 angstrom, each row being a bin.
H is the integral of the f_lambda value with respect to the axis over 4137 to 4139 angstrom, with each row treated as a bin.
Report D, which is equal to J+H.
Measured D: 494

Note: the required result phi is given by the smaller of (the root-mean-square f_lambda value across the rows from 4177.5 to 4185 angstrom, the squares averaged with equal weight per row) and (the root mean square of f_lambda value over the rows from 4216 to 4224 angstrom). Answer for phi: 137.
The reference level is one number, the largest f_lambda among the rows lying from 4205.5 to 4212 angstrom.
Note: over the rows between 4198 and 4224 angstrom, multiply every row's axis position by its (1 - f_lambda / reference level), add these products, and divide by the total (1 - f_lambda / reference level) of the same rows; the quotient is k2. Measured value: 4211.4 angstrom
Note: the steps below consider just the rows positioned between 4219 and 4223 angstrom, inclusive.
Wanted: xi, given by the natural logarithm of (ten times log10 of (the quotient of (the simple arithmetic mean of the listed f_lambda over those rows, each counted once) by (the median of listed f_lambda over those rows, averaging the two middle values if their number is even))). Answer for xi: -4.8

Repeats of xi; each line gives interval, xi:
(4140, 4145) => -4.0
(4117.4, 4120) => -2.9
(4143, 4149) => -3.4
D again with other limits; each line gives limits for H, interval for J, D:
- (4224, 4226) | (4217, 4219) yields 551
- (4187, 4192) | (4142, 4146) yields 1245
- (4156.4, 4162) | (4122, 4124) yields 1038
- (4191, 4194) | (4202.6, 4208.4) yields 1223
